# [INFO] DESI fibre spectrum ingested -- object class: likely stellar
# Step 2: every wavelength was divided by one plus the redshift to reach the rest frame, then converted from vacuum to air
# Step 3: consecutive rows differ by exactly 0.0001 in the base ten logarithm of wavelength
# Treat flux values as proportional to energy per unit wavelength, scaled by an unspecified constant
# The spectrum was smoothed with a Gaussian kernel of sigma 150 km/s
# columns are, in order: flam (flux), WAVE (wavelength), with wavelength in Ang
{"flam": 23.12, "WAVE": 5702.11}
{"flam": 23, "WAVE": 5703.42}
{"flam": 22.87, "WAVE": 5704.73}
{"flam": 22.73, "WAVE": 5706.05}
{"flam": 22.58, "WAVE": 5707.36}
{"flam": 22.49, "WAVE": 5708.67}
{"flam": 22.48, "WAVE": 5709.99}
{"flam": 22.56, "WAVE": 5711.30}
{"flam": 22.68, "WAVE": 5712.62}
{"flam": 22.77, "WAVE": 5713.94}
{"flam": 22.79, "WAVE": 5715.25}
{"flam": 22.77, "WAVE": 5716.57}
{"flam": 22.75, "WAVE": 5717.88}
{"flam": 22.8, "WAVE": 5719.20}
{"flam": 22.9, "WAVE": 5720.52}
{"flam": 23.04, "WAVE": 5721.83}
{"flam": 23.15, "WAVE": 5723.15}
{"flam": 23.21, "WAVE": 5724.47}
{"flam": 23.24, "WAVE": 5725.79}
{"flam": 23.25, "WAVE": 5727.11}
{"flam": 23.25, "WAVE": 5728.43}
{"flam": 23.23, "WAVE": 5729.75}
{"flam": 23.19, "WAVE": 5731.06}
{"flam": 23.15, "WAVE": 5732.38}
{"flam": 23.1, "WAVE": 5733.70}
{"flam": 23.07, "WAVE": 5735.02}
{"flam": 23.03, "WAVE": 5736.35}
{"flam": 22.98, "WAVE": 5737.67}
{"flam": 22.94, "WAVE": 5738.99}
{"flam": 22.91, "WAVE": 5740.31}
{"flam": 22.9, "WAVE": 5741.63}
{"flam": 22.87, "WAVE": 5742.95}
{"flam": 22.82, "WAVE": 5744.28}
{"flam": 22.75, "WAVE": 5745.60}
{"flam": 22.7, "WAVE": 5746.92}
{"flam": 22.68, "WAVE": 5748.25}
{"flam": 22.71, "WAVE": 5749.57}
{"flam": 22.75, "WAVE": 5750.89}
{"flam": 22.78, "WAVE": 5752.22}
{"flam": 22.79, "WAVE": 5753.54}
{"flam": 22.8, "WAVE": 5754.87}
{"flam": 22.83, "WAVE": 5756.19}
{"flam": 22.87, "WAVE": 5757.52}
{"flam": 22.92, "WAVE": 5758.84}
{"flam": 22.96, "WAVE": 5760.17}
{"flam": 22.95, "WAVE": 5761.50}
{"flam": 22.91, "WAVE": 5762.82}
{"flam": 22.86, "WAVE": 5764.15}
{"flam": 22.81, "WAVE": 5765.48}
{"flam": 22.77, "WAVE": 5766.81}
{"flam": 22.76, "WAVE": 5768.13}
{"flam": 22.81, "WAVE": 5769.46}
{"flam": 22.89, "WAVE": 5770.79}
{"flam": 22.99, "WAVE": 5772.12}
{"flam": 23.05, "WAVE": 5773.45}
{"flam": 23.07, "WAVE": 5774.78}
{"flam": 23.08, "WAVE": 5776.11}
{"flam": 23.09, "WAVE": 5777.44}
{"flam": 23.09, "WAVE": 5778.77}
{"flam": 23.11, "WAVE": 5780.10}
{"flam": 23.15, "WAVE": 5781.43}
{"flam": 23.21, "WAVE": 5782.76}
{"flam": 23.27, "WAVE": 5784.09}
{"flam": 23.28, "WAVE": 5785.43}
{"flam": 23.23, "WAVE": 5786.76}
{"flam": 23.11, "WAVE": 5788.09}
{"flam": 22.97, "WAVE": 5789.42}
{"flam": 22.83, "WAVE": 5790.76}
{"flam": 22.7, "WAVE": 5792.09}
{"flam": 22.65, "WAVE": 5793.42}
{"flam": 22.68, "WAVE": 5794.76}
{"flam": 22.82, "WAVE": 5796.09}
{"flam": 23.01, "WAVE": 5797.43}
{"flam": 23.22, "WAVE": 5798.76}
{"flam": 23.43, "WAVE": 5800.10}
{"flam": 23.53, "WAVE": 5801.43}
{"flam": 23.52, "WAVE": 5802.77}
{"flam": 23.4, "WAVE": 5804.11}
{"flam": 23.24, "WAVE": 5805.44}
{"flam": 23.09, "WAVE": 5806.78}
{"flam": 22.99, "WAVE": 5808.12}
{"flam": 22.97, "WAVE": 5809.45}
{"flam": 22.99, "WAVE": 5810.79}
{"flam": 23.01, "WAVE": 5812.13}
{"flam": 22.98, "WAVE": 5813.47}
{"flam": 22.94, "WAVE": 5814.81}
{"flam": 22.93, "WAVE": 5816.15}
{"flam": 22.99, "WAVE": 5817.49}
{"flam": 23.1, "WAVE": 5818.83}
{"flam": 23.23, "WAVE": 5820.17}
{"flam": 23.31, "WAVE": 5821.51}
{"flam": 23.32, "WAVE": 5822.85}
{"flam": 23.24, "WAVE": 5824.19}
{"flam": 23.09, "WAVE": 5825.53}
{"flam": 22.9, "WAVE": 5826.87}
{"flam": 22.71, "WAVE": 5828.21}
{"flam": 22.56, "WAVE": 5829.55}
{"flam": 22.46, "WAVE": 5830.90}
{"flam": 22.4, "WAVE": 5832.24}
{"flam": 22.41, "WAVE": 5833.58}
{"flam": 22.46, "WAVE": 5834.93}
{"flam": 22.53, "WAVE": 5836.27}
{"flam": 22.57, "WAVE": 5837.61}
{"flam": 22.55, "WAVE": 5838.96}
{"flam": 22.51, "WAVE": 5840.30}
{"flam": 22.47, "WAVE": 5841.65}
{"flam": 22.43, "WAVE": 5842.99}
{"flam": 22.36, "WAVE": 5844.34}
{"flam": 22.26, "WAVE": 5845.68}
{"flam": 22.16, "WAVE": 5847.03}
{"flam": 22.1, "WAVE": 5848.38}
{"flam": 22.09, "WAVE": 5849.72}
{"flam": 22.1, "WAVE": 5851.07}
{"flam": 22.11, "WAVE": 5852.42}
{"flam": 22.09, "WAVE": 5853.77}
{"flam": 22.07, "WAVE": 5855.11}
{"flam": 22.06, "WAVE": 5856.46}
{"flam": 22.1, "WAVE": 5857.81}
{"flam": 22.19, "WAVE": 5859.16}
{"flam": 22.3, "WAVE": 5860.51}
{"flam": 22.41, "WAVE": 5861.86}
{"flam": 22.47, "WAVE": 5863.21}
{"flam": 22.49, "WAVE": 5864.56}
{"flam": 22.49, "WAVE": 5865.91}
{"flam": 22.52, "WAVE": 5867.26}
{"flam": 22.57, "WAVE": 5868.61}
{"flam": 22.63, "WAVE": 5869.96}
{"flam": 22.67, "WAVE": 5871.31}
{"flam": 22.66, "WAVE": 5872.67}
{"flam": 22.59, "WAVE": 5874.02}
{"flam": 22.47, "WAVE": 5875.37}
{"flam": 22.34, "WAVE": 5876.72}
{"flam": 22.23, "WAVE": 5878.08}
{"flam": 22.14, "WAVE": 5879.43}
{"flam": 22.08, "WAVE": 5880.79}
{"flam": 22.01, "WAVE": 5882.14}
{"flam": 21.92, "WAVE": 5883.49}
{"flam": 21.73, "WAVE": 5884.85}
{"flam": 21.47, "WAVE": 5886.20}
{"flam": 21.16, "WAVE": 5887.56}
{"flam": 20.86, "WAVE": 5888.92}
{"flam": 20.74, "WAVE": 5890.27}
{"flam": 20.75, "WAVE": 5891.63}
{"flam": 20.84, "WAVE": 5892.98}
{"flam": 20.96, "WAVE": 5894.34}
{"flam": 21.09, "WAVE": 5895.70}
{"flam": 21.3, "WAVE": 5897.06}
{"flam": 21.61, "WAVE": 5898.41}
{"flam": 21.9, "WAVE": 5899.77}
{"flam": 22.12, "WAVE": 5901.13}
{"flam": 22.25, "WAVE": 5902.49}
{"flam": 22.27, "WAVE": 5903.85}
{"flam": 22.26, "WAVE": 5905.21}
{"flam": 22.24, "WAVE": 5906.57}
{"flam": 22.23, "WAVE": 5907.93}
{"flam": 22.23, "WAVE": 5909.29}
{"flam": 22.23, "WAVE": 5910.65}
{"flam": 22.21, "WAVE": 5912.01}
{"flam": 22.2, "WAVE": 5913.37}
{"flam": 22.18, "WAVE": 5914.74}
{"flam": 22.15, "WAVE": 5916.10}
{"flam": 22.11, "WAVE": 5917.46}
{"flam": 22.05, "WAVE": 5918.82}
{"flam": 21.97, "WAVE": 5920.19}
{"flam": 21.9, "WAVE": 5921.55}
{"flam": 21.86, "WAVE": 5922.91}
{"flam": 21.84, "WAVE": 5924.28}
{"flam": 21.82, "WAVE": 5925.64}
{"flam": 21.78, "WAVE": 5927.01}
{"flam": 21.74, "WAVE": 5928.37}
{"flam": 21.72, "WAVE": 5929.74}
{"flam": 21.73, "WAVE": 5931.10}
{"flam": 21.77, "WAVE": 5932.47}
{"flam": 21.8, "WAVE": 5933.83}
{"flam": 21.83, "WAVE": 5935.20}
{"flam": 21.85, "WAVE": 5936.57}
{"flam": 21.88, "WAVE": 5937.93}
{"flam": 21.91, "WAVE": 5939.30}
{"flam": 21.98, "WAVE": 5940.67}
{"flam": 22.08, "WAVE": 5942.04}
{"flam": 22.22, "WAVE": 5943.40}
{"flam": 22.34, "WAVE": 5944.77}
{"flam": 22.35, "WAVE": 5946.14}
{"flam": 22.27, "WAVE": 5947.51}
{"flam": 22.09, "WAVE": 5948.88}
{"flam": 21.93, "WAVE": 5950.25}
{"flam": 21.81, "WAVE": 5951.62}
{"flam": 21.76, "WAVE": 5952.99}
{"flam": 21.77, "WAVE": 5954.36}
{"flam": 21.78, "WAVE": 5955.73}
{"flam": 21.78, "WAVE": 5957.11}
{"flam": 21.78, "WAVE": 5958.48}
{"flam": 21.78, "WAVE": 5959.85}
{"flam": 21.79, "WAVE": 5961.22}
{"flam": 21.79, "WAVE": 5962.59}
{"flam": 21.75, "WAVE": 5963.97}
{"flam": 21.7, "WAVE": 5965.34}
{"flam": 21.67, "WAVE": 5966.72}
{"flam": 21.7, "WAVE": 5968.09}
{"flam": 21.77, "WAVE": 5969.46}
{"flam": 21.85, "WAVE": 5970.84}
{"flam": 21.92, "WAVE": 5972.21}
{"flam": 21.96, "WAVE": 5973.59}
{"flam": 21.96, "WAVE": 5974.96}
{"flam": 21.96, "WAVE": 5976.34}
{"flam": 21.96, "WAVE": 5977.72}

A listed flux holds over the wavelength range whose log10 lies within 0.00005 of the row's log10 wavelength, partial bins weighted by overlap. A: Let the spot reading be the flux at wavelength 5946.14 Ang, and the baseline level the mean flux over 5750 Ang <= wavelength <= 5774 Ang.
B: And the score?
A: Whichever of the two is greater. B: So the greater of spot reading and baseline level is 22.9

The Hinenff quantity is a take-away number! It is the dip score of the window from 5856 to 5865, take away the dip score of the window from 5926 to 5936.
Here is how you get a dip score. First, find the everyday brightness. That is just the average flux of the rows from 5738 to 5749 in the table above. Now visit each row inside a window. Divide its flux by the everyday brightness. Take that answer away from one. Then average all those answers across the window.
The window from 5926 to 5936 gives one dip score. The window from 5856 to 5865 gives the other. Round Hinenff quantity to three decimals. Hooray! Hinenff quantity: -0.023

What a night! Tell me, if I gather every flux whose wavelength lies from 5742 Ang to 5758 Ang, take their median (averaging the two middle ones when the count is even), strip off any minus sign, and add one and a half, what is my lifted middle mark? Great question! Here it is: 24.3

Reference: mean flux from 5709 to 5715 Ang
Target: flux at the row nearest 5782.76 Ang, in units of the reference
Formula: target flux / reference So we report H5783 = 1.03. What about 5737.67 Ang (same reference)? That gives 1.02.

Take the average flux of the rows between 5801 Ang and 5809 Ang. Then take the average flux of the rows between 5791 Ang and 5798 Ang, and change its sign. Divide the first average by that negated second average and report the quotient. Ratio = -1.02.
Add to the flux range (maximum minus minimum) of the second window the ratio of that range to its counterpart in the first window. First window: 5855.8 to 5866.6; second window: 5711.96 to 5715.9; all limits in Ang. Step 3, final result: 0.4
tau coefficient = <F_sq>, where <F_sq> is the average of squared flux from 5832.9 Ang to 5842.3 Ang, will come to 506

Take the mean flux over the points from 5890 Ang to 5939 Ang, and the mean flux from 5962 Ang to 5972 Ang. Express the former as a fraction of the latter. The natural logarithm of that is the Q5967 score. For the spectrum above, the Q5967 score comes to 0.00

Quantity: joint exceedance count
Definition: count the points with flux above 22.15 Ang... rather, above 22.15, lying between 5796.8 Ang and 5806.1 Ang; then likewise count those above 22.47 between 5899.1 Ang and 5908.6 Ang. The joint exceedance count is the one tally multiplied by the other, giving 0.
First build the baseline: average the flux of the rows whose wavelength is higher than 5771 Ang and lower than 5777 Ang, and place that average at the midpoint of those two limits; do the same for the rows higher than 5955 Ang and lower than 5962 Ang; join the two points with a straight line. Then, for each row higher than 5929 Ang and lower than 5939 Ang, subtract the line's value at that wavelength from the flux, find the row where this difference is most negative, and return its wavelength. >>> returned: 5929.74 Ang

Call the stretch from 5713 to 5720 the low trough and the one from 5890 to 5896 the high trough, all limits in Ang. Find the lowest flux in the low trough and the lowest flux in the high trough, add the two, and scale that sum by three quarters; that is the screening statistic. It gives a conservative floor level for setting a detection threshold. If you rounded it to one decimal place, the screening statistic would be 32.6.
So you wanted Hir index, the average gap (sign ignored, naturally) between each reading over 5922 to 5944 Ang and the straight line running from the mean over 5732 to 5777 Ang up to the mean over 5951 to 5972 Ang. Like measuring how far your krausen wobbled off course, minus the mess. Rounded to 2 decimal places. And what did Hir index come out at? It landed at 0.14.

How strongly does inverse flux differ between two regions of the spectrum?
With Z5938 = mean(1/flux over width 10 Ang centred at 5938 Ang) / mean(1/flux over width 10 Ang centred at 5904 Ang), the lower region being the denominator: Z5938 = 1.013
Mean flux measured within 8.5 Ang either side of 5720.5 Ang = 23.0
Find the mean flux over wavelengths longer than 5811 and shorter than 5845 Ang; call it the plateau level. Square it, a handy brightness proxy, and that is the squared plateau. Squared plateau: 519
